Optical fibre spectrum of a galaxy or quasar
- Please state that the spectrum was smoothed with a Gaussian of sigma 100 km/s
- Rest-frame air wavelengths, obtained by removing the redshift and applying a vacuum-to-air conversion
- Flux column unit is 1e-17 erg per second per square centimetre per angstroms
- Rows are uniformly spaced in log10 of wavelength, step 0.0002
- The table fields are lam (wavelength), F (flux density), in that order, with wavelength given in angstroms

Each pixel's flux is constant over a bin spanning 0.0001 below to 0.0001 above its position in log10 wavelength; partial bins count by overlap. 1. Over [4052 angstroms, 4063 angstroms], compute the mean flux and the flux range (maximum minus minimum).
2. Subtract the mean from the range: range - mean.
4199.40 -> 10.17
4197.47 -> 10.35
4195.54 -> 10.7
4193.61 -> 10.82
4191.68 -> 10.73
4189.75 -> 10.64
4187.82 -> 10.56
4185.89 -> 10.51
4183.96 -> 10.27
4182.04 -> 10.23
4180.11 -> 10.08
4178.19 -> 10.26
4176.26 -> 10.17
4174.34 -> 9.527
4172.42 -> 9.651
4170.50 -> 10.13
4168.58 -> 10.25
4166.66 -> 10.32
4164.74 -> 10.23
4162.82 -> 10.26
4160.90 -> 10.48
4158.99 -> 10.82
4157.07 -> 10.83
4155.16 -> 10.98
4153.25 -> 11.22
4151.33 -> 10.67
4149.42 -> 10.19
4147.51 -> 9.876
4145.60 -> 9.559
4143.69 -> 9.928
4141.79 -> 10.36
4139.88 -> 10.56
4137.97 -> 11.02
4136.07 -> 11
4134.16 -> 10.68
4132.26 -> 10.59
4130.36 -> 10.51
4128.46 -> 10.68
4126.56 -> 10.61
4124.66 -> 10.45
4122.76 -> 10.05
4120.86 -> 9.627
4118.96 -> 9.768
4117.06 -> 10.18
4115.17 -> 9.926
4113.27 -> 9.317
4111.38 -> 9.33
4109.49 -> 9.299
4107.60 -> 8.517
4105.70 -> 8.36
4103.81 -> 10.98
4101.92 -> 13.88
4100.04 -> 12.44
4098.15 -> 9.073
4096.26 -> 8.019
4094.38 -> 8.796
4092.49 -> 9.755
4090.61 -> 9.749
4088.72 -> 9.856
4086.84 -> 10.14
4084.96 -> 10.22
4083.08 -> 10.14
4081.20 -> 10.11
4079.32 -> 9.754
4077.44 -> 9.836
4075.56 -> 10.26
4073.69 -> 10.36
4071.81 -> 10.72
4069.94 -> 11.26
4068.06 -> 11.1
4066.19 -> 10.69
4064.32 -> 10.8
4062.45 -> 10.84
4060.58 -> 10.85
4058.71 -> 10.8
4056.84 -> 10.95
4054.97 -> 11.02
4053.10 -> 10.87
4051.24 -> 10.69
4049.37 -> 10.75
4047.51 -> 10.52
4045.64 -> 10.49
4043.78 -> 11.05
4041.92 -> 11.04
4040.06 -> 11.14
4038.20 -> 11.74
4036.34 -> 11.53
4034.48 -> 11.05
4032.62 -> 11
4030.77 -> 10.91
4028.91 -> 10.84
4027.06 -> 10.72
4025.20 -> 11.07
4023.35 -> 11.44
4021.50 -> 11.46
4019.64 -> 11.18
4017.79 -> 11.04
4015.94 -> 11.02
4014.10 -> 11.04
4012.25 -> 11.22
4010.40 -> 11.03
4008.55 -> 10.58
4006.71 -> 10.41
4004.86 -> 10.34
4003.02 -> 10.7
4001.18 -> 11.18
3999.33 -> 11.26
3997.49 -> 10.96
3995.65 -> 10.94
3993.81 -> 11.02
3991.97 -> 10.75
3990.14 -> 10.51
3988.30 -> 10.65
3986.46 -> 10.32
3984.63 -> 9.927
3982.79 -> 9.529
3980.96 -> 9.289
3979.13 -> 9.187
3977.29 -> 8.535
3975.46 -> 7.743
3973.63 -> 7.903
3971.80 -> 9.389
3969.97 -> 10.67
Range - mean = -10.7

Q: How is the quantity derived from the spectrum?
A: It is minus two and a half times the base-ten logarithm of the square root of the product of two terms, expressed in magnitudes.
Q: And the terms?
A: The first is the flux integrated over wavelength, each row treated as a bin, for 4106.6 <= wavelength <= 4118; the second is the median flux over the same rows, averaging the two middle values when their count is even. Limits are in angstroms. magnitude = -3.75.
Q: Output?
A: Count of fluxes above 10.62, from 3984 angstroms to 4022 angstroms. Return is 15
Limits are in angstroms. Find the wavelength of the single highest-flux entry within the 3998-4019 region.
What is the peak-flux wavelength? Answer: 3999.33 angstroms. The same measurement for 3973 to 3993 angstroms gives 3991.97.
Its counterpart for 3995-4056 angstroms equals 4038.20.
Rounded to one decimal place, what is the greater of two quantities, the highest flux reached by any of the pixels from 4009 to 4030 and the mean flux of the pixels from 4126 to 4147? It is 11.5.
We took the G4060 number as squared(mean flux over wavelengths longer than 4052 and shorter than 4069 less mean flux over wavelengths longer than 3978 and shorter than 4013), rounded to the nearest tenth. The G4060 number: 0.1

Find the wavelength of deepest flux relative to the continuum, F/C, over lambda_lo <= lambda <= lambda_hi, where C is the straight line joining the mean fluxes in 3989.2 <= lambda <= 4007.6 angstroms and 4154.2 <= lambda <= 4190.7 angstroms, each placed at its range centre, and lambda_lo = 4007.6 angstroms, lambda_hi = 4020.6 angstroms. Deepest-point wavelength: 4008.55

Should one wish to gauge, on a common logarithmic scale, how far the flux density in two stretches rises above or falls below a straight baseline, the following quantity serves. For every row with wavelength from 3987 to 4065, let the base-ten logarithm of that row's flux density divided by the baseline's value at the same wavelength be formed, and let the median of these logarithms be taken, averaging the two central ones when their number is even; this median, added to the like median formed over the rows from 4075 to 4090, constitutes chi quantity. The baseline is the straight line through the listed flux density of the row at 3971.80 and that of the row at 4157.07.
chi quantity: 0.041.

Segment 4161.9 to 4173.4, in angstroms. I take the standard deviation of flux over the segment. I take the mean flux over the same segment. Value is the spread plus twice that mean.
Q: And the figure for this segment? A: 20.5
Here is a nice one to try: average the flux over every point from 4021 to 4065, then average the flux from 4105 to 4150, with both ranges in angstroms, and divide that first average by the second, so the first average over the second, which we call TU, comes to 1.10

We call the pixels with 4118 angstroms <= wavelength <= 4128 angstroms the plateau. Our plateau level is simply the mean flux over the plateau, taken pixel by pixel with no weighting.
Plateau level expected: 10.1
